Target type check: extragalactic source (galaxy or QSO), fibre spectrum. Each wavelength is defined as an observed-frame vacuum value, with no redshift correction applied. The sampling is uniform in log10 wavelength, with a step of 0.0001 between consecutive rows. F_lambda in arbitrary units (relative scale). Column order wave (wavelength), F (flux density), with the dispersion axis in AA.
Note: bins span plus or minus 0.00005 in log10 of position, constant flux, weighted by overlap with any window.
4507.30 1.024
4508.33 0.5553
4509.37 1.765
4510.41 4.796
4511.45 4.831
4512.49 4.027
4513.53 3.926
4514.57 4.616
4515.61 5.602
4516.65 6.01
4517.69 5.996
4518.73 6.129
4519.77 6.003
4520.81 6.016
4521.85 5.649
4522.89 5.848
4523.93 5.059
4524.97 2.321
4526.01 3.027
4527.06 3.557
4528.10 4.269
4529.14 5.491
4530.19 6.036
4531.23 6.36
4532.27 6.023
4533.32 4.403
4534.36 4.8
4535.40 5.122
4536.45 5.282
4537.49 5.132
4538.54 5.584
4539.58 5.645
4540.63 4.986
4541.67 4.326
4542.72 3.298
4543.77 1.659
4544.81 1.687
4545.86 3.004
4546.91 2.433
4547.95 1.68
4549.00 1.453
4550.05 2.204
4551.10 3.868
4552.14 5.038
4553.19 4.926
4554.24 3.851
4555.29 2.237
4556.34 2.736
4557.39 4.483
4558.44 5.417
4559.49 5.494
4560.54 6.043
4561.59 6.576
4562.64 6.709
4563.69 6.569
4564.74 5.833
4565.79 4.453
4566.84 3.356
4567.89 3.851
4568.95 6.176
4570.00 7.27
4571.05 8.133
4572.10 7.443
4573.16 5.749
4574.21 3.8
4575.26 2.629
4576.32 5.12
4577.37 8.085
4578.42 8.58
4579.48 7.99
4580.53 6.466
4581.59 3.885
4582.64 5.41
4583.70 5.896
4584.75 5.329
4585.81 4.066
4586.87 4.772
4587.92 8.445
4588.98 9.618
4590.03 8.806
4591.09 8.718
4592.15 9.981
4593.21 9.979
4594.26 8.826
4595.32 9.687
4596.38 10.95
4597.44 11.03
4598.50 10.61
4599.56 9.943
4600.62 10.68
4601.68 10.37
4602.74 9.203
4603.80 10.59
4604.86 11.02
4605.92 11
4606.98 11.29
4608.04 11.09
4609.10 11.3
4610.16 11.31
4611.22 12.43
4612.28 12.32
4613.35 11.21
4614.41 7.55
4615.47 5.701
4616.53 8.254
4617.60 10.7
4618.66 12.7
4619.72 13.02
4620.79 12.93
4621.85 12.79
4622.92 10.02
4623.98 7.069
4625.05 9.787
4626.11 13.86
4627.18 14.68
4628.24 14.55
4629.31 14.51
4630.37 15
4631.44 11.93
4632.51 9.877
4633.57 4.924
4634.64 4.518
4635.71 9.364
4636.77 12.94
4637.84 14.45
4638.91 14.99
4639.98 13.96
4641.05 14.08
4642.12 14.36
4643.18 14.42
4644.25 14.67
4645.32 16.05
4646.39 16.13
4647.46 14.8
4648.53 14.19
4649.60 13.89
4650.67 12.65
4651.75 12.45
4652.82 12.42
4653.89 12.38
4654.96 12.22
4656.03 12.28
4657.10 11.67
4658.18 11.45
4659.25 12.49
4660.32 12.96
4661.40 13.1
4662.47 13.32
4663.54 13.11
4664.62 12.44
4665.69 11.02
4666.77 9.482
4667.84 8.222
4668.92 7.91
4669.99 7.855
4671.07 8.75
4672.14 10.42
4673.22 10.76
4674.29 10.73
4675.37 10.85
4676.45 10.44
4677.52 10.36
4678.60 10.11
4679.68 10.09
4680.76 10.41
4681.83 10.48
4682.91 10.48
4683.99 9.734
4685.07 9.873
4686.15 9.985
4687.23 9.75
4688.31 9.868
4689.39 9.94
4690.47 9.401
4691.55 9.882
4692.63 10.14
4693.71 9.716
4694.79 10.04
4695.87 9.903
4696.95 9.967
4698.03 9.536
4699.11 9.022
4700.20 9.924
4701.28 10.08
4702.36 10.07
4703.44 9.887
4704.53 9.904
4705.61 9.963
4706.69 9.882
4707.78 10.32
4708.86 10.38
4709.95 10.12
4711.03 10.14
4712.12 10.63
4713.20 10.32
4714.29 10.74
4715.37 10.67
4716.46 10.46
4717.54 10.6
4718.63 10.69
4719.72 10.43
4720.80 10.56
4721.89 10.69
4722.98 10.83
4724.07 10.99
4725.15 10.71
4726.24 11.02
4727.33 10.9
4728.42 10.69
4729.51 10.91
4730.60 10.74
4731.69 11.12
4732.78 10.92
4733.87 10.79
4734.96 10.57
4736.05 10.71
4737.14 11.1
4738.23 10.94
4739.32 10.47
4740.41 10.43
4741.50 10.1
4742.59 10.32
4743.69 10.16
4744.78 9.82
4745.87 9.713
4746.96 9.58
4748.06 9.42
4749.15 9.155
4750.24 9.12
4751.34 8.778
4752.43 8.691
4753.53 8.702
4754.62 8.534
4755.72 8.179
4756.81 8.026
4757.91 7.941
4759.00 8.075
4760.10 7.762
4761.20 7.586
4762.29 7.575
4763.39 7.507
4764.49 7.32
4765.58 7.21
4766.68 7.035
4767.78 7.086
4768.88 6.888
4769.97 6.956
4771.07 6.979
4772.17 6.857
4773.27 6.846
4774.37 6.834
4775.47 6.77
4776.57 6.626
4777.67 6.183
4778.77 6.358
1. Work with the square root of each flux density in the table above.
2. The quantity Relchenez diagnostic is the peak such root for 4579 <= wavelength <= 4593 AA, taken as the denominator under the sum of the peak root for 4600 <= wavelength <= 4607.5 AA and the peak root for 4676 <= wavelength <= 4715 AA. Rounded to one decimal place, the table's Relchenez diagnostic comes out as 2.1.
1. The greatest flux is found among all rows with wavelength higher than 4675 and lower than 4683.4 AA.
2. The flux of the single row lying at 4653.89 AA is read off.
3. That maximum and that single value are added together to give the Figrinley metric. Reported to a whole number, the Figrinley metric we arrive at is 23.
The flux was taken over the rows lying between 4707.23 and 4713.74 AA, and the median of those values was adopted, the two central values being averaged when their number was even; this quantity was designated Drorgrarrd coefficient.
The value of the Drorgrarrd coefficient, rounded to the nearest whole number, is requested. 10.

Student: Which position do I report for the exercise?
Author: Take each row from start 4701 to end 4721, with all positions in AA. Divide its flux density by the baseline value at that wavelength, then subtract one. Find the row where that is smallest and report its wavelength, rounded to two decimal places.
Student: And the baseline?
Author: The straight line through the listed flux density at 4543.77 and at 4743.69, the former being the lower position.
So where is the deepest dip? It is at 4719.72 AA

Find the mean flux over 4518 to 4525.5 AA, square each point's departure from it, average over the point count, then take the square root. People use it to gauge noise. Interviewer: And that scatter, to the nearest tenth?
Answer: 1.3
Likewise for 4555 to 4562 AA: 1.5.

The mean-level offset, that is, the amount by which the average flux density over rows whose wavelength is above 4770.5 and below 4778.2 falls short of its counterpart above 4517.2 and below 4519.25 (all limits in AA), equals -1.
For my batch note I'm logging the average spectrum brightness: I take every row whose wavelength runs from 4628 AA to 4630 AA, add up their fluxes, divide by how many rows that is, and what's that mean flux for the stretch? 15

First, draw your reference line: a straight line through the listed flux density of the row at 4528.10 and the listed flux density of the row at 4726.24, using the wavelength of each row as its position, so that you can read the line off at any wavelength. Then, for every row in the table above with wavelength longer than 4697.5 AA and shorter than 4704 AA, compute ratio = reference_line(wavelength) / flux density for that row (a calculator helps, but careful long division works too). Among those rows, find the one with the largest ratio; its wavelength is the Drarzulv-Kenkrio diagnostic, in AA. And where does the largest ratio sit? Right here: 4699.11 AA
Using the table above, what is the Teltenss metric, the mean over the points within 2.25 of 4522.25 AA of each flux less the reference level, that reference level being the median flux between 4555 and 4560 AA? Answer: 1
